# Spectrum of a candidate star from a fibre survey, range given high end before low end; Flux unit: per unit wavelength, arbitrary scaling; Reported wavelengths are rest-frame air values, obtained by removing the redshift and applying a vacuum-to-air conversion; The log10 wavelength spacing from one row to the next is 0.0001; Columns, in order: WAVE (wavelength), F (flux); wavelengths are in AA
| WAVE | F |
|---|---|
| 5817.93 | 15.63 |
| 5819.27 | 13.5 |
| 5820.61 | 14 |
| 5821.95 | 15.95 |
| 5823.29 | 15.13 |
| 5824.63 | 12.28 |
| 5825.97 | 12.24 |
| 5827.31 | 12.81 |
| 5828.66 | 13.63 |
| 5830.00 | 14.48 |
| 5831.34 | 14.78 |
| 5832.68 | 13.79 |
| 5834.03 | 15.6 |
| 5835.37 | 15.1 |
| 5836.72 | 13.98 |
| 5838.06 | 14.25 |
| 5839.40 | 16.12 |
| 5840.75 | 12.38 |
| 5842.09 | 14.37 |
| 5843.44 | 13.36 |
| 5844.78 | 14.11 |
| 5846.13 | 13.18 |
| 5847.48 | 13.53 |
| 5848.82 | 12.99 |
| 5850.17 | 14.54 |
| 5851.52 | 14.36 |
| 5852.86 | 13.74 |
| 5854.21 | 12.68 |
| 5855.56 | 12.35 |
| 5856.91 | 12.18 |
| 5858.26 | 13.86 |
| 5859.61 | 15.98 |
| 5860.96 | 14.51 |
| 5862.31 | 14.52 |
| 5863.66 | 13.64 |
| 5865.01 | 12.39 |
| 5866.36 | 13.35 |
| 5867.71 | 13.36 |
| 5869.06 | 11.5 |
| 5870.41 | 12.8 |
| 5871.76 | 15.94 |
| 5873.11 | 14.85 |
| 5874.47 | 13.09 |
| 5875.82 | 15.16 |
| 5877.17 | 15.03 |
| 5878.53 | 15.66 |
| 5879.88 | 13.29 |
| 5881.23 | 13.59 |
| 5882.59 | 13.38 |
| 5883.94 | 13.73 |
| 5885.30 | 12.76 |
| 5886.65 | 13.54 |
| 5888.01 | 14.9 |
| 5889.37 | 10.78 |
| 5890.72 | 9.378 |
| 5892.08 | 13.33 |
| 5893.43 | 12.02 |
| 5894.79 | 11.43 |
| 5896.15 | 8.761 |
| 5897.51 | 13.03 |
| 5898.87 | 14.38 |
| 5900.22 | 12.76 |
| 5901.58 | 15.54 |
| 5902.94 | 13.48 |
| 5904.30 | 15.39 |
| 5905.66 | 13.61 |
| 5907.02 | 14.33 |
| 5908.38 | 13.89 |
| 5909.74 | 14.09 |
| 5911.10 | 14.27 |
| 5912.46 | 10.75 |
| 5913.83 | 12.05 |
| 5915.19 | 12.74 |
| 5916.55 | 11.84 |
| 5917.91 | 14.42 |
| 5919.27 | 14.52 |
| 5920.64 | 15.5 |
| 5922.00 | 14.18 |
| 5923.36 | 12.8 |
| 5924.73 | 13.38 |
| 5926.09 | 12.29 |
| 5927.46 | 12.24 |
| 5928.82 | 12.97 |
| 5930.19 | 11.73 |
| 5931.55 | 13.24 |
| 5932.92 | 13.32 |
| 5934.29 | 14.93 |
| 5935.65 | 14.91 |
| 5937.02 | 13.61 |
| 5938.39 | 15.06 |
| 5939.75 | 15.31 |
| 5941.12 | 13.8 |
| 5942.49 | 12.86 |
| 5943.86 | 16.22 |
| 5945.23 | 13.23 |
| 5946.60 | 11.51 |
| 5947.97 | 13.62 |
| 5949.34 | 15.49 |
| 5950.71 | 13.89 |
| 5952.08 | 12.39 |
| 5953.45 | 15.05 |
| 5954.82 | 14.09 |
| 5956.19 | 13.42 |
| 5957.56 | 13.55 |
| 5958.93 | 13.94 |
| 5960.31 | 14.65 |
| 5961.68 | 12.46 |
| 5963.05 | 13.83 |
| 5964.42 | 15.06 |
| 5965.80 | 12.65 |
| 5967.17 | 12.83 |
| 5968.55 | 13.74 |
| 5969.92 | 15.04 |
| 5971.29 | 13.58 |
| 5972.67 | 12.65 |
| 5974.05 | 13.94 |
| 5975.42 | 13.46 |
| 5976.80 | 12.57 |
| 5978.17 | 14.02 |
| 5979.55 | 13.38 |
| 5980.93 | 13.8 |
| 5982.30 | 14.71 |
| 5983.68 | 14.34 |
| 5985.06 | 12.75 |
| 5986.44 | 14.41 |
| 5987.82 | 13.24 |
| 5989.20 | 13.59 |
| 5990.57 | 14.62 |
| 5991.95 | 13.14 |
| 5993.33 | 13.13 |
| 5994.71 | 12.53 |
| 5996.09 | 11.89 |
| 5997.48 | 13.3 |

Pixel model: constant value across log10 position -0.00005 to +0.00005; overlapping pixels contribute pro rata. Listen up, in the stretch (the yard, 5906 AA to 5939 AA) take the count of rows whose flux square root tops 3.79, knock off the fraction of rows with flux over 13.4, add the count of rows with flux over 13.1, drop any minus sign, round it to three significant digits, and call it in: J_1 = 20.5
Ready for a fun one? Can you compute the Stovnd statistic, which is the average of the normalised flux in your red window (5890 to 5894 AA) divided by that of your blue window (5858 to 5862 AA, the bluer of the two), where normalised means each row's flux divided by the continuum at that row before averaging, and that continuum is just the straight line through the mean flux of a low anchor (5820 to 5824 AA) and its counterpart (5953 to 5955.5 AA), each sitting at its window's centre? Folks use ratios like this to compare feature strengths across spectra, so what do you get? 0.79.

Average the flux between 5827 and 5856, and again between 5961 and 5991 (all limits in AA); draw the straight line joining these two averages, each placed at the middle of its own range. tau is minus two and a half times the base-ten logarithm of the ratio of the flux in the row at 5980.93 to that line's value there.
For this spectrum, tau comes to -0.01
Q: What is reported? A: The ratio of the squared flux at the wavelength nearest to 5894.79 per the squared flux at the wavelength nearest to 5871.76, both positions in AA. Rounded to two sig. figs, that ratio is 0.51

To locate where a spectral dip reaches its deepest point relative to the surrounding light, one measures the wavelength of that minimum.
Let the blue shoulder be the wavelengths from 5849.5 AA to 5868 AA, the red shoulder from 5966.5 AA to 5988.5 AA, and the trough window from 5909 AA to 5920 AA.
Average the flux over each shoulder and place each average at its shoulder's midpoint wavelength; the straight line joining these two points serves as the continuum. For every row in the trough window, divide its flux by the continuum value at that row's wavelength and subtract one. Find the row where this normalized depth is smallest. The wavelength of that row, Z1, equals 5912.46 AA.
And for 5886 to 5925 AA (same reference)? 5896.15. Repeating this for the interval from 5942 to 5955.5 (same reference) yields 5946.60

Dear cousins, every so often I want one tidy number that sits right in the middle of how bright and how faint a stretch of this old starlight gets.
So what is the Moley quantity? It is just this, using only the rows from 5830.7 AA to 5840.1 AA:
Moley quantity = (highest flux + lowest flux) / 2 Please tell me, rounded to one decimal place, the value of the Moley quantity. 15.0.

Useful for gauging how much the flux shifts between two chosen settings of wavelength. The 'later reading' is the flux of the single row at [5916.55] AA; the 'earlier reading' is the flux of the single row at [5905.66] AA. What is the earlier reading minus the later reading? 1.8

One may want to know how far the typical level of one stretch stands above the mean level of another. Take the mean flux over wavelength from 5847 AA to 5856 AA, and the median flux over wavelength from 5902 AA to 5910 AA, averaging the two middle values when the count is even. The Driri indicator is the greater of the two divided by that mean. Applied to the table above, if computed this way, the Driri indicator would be 1.04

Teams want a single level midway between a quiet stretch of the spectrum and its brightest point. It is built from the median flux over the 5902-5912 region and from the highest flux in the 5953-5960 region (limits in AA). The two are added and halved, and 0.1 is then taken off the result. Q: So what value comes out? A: 14.5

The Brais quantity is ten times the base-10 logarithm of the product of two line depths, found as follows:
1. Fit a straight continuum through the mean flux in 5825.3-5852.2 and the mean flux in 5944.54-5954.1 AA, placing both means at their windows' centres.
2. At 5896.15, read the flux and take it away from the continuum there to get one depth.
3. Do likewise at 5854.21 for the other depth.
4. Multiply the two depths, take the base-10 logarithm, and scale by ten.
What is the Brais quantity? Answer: 8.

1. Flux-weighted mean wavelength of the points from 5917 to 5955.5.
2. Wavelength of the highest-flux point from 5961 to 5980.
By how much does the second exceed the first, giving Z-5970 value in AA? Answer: 28.0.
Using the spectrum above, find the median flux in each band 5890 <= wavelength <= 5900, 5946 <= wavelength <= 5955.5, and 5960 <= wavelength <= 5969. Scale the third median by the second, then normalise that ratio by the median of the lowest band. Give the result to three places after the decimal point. 0.082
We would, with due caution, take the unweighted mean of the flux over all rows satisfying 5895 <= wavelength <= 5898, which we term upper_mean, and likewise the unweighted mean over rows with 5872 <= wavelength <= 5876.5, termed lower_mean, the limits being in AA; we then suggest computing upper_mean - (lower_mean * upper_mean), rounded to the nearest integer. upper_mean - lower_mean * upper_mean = -146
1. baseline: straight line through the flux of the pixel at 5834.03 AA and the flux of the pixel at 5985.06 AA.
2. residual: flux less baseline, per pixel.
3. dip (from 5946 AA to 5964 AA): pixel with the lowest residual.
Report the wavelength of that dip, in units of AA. 5946.60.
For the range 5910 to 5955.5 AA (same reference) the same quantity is 5912.46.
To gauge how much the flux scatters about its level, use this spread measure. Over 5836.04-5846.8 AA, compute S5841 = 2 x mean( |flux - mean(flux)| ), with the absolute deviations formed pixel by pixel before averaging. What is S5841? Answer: 1.49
